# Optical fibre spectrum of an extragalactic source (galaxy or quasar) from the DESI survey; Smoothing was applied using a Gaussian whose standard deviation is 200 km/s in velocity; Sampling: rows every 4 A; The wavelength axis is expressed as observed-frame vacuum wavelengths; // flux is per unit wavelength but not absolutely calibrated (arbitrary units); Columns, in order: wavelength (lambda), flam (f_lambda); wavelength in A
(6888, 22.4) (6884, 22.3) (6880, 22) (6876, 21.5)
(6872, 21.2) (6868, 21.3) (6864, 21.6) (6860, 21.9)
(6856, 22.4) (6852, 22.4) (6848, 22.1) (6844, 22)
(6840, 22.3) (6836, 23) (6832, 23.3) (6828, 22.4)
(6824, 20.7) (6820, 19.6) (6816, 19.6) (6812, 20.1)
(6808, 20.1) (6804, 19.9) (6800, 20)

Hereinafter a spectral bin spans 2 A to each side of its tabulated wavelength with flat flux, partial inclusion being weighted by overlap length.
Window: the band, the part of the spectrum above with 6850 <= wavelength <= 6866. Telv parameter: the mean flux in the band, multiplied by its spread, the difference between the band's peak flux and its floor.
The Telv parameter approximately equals 18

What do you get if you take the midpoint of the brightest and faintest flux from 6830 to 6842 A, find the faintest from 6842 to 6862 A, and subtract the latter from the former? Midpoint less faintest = 0.9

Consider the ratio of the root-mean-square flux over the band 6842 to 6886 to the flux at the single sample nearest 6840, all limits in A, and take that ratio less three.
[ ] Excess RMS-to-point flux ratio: -2.019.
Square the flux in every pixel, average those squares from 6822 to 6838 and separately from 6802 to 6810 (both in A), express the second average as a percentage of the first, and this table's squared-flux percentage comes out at 80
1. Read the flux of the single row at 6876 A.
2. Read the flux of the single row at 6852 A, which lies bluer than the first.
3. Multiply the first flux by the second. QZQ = 482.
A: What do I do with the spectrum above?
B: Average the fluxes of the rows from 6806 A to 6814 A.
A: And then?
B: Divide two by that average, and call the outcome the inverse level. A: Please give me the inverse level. 0.0995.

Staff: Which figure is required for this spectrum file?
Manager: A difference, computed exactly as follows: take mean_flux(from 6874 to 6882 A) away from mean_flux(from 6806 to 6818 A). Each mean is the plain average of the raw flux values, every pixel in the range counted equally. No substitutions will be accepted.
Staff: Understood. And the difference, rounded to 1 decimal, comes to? -1.8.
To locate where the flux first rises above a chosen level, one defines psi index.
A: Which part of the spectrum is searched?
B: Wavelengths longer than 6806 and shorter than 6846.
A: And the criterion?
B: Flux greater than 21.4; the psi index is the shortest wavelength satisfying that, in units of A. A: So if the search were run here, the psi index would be 6828 A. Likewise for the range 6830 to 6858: 6832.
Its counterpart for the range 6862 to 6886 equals 6864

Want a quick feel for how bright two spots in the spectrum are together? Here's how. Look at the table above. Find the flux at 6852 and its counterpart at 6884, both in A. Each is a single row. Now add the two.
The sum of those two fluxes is 44.7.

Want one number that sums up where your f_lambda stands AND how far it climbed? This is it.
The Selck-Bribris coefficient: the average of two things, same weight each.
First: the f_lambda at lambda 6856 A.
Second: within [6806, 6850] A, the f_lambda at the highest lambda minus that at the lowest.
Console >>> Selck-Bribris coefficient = 12.2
